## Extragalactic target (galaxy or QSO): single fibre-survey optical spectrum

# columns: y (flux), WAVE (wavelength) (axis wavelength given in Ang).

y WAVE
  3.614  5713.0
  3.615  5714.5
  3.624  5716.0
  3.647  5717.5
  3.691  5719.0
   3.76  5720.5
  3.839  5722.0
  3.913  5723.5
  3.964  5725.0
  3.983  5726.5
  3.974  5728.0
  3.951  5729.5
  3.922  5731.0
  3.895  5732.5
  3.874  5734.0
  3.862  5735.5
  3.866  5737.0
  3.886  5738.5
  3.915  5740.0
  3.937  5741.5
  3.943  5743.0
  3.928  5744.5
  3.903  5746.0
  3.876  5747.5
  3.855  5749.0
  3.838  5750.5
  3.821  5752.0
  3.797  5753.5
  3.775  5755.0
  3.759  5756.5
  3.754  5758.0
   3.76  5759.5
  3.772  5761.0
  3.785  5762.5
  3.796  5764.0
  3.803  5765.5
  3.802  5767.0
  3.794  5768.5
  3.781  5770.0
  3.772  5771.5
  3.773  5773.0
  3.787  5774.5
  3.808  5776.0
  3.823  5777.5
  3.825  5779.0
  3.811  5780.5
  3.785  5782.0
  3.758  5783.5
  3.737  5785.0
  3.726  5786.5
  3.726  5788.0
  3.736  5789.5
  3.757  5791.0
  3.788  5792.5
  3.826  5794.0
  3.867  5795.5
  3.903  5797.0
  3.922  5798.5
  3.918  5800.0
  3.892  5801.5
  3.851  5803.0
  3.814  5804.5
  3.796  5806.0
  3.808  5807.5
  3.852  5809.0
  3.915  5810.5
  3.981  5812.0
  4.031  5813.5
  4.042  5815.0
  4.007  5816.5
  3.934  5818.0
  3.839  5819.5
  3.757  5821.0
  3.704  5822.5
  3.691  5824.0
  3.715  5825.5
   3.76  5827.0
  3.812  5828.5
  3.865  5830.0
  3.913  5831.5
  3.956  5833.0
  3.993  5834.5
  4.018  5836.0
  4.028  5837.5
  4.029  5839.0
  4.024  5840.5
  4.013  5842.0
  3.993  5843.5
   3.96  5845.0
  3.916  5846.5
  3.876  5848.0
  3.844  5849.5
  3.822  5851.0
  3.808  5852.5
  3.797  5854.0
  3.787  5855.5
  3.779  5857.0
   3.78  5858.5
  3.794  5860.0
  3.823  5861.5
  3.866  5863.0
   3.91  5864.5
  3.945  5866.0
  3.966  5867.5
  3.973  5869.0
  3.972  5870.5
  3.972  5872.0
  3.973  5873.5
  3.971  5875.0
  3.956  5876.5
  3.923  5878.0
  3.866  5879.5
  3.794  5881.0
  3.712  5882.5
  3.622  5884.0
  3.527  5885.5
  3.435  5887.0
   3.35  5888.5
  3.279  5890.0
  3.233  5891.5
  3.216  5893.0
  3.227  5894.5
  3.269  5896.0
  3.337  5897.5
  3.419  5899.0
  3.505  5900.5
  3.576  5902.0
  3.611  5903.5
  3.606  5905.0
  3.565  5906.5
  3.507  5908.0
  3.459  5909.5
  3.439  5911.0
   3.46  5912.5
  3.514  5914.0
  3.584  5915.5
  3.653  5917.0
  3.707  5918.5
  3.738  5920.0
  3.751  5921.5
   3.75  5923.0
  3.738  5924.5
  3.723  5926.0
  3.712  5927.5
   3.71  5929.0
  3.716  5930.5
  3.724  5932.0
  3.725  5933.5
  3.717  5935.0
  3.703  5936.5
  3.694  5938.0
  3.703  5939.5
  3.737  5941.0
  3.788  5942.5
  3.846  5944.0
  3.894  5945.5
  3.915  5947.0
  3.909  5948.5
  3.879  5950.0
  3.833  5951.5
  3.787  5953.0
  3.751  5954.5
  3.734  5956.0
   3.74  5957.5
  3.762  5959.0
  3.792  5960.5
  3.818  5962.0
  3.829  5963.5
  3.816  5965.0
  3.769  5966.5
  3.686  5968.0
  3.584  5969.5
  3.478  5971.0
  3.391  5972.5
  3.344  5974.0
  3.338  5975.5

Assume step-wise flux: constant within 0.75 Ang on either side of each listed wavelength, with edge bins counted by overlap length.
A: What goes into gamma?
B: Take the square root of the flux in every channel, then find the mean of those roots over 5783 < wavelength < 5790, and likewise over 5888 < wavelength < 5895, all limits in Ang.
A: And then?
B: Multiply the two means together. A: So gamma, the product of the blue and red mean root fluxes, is 3.49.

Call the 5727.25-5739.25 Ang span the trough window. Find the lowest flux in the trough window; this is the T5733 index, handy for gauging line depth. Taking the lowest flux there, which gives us 3.862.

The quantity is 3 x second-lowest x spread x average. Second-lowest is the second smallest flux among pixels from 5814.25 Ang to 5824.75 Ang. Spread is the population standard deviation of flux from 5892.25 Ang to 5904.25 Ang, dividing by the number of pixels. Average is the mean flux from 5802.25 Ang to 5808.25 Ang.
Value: 6.2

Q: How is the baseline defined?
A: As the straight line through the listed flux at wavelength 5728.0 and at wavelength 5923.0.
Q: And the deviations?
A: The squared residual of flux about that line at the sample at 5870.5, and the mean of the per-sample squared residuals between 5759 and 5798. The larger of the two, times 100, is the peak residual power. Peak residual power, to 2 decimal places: 2.61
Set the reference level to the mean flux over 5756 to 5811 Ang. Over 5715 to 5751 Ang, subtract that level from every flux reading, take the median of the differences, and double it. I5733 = 0.2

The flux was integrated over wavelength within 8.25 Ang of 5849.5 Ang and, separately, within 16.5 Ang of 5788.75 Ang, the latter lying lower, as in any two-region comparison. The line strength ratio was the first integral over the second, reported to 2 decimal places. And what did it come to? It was 0.51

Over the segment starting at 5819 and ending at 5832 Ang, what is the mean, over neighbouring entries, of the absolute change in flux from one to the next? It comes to 0.046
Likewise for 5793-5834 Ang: 0.042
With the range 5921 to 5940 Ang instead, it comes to 0.008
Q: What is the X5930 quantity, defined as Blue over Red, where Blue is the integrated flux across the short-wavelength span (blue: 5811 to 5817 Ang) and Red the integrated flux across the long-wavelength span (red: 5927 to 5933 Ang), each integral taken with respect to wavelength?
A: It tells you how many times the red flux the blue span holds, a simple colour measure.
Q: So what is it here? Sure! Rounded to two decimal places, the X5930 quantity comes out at 1.08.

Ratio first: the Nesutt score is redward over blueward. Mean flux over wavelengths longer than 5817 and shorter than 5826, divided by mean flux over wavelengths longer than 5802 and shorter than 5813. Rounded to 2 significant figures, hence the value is 0.98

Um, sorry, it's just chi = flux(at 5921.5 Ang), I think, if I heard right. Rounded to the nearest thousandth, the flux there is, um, 3.751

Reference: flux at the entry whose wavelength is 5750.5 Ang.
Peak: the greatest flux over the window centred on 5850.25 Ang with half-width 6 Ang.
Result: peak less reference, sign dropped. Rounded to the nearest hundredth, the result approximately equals 0.12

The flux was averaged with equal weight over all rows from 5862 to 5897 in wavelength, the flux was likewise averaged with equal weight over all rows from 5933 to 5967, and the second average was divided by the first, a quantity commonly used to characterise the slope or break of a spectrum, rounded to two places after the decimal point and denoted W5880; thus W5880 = 1.03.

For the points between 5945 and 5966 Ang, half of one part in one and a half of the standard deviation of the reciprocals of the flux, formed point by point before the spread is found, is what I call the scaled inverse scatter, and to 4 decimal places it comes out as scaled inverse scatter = 0.0014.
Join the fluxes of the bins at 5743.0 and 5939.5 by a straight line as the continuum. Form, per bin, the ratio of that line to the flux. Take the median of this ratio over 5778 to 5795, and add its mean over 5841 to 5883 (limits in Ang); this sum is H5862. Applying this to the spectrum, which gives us 2.01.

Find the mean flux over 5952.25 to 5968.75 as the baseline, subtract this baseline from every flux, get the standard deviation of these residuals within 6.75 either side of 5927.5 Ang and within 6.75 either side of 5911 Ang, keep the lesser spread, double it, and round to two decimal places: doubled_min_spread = 0.03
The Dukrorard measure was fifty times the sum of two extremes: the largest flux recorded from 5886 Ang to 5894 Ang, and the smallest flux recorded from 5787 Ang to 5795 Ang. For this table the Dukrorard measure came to 358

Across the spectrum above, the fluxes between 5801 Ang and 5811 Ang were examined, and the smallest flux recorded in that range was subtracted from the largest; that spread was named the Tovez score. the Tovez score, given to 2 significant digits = 0.12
